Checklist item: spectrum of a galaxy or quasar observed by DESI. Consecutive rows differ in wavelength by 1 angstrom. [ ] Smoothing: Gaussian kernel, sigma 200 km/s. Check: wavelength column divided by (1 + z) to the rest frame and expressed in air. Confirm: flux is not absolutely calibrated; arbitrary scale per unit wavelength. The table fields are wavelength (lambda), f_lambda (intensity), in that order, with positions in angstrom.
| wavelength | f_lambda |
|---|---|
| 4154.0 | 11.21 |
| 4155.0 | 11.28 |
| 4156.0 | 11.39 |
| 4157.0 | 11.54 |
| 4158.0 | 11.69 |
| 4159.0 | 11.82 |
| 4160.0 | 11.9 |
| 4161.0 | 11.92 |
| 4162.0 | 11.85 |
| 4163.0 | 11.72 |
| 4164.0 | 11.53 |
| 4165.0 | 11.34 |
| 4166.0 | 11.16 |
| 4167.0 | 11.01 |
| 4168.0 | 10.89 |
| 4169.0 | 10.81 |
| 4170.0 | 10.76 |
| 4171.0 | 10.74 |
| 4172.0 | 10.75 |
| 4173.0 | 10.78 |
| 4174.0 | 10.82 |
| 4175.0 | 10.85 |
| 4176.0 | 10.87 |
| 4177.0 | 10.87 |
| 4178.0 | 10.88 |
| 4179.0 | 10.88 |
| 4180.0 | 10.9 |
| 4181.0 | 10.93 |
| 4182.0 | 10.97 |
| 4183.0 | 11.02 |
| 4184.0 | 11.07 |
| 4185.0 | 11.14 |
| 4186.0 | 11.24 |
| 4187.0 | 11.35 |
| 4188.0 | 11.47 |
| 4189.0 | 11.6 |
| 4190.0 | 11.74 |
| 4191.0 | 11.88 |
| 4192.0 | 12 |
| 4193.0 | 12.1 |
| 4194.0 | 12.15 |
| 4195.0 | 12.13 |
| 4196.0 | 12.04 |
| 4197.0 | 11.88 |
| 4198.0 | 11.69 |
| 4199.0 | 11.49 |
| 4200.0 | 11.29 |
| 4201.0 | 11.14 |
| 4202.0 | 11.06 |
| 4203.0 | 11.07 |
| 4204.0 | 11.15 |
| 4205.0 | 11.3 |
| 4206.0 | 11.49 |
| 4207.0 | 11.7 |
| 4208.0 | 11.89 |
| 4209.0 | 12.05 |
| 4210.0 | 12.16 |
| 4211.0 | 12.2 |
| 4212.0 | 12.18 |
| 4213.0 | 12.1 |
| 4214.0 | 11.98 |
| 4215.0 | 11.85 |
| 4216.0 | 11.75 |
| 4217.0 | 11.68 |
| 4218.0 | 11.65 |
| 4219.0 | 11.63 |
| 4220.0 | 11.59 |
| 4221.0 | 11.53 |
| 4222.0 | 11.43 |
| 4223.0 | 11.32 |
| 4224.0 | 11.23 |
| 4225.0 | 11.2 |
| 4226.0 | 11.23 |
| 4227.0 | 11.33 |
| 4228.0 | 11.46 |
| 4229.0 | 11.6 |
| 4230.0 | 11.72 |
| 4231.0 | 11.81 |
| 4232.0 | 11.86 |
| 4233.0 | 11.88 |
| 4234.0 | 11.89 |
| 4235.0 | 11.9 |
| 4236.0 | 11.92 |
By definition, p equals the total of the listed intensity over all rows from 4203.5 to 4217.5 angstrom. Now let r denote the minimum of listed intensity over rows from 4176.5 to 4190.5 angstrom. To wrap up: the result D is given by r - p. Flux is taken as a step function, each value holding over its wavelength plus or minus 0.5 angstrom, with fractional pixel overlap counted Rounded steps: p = 165.5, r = 10.87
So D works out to -155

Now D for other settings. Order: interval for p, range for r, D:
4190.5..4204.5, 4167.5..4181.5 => -152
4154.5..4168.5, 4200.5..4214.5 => -150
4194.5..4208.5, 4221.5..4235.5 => -150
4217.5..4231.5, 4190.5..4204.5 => -150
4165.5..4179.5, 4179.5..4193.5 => -141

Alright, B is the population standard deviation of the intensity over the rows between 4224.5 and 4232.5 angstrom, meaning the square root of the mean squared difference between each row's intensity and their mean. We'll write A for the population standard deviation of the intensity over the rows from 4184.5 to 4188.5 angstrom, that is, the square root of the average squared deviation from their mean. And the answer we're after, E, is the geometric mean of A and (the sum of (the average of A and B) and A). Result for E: 0.19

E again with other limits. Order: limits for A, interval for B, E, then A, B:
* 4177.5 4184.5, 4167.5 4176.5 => 0.09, 0.07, 0.05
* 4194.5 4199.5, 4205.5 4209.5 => 0.32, 0.23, 0.21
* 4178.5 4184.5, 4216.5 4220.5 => 0.09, 0.07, 0.03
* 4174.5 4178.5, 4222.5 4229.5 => 0.03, 0.01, 0.13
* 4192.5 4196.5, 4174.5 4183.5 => 0.06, 0.04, 0.05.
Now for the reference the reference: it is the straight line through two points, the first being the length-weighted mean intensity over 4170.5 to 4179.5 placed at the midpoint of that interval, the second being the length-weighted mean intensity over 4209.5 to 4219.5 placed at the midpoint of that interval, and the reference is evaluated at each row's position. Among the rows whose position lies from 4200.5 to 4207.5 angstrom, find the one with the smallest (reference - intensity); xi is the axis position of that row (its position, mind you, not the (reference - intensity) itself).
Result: 4207.0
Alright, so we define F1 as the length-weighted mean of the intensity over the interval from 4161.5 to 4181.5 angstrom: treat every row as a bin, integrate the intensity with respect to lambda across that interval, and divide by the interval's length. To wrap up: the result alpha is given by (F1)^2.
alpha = 121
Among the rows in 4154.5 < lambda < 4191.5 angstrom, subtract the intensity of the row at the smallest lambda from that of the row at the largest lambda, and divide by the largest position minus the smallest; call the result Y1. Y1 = 0.02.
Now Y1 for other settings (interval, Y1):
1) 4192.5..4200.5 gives -0.12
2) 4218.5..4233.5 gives 0.02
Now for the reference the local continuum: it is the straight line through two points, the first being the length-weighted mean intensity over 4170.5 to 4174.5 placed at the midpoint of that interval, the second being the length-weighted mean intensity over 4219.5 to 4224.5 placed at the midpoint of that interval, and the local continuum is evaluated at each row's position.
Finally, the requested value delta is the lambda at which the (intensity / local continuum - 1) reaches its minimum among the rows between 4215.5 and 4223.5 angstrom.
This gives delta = 4223.0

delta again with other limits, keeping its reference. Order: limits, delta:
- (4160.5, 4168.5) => 4168.0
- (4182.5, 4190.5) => 4183.0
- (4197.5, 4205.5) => 4203.0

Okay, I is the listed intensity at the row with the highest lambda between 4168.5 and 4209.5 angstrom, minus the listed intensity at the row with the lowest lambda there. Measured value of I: 1.2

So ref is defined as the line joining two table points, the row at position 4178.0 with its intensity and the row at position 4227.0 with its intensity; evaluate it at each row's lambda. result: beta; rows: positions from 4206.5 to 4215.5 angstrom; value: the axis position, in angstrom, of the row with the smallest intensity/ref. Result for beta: 4207.0 angstrom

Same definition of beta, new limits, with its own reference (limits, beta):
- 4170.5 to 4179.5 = 4171.0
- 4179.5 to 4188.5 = 4180.0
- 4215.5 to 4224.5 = 4224.0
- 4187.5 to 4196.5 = 4188.0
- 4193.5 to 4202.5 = 4202.0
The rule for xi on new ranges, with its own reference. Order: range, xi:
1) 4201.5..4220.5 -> 4211.0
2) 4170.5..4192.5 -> 4192.0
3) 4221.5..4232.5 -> 4232.0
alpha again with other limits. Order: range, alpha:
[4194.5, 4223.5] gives 136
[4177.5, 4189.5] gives 124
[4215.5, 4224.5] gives 133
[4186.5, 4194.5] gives 139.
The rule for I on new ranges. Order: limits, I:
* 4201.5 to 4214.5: 0.9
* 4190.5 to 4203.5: -0.8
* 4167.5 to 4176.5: 0.0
